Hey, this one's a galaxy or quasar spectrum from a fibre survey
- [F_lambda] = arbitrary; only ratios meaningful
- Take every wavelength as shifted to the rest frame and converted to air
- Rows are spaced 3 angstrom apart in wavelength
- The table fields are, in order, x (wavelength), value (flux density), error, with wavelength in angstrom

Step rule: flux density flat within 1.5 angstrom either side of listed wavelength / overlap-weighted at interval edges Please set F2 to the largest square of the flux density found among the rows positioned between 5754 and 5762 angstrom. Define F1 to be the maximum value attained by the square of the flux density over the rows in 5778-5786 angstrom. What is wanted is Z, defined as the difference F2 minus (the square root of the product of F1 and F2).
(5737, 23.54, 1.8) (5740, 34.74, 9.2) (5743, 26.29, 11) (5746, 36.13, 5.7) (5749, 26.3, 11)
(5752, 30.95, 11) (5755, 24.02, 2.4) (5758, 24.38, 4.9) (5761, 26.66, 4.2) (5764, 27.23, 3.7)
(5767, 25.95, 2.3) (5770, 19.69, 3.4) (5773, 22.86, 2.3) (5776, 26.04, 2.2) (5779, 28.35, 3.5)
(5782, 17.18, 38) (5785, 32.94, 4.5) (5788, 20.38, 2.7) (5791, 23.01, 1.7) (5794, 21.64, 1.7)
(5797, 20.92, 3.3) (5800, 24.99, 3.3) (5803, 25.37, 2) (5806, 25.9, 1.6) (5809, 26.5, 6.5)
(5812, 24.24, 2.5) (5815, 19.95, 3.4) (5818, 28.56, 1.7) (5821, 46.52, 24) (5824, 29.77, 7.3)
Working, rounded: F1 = 1085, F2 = 711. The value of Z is -167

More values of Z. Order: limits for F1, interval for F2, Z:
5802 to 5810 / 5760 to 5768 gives 20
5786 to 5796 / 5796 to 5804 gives 60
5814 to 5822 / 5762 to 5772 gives -525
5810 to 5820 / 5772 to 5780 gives -6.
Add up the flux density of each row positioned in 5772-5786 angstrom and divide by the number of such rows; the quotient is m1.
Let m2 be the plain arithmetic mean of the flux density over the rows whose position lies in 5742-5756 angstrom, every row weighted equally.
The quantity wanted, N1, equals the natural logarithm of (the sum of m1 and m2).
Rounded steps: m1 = 25.5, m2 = 28.7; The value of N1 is 3.99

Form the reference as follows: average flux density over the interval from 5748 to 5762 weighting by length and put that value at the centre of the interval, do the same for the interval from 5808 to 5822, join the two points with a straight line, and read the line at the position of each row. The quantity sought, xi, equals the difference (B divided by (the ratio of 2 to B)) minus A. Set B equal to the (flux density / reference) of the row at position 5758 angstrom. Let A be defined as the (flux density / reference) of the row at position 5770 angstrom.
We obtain -0.31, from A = 0.73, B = 0.92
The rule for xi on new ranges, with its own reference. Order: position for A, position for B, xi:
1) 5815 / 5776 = -0.24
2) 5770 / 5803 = -0.32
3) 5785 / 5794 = -0.89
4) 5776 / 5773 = -0.60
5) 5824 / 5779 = -0.49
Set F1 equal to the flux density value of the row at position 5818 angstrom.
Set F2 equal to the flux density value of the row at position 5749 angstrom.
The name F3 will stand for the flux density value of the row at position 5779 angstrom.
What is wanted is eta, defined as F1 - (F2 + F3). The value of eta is -26.1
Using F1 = 28.56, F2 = 26.3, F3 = 28.35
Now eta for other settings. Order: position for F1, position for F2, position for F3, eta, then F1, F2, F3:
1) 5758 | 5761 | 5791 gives -25.3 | 24.38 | 26.66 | 23.01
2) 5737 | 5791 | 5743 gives -25.8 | 23.54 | 23.01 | 26.29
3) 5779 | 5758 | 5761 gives -22.7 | 28.35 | 24.38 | 26.66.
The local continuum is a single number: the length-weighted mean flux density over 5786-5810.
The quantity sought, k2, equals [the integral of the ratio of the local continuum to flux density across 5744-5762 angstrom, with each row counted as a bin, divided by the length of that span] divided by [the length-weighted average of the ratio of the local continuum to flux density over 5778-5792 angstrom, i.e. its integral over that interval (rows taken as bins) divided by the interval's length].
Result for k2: 0.84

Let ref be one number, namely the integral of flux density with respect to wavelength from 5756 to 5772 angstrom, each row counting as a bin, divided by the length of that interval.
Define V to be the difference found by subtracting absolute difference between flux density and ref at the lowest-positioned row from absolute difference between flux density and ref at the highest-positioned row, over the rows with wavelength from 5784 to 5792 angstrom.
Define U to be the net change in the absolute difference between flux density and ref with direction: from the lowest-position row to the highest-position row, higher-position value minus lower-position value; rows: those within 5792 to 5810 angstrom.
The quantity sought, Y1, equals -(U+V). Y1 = 8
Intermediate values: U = -1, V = -7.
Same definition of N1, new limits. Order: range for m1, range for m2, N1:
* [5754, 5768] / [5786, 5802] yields 3.87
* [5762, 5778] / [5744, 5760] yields 3.96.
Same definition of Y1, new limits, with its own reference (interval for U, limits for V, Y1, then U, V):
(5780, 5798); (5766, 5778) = 4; -4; 0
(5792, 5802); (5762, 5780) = 2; -3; 1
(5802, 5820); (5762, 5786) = -9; 3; 6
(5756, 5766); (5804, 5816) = -6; 2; 4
